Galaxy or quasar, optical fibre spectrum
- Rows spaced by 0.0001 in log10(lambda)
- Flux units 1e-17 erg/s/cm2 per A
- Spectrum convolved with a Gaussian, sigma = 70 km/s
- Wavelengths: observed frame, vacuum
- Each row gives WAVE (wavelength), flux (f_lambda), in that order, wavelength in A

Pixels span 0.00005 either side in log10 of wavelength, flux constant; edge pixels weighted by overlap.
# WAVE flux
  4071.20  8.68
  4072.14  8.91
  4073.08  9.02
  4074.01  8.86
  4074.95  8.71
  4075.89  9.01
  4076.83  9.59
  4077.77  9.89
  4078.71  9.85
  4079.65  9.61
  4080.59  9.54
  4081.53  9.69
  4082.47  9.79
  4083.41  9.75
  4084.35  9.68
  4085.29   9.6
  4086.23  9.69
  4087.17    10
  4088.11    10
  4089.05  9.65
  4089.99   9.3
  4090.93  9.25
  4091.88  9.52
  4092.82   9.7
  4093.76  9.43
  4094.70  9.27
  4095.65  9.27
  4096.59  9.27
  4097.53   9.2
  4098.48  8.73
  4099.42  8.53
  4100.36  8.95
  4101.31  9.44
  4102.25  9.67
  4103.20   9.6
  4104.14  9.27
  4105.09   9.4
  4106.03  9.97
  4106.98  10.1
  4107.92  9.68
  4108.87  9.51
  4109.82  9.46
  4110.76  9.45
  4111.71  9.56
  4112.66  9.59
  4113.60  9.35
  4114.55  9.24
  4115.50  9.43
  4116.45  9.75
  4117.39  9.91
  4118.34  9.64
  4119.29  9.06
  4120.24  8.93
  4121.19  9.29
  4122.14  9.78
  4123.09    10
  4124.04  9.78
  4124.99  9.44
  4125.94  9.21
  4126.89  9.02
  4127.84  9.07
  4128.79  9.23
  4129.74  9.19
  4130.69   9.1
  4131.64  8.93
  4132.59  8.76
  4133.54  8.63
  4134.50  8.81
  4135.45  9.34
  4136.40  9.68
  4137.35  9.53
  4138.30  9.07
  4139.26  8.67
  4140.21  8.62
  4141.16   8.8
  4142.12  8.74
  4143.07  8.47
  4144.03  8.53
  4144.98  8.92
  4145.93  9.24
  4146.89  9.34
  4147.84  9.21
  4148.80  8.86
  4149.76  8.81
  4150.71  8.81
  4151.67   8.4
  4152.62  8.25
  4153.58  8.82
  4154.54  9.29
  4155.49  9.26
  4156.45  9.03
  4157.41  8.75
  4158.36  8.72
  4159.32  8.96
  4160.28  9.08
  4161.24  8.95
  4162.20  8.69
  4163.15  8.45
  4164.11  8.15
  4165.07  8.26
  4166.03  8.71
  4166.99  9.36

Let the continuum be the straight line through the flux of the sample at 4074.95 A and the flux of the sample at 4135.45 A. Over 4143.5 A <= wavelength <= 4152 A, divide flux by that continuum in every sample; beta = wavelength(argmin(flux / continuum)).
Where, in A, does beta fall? 4151.67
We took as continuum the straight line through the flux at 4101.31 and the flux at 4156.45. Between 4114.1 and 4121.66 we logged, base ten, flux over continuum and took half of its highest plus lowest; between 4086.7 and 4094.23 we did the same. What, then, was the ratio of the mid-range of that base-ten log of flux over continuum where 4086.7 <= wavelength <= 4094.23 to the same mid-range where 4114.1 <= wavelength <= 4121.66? 1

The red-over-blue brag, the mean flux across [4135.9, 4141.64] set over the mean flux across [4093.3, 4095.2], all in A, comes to 0.97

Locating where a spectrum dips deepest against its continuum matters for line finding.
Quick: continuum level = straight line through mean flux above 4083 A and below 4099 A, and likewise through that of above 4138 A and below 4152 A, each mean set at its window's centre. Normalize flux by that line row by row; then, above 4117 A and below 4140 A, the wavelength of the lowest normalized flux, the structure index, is 4133.54 A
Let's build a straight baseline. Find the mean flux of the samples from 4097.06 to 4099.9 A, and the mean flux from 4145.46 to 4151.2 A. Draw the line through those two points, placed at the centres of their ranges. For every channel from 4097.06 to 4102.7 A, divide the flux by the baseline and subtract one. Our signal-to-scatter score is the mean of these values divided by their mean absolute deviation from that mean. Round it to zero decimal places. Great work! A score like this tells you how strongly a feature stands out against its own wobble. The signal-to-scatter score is 1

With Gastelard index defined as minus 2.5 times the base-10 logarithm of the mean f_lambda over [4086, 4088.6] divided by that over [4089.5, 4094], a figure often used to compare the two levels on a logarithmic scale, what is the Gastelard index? -0.05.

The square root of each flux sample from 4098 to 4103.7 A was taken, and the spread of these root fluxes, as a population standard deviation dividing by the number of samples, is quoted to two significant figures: 0.073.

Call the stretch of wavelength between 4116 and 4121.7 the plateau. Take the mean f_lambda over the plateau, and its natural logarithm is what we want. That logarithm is 2.244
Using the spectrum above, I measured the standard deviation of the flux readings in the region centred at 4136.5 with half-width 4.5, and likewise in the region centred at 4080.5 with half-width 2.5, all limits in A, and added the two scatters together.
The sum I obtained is 0.5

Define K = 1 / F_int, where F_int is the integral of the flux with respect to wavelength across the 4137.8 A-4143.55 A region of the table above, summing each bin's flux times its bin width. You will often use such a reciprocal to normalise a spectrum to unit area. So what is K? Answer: 0.020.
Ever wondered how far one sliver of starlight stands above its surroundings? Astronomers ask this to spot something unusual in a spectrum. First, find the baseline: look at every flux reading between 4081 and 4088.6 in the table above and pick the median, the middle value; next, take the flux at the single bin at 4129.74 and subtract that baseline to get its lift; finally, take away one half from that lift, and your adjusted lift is -1.0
